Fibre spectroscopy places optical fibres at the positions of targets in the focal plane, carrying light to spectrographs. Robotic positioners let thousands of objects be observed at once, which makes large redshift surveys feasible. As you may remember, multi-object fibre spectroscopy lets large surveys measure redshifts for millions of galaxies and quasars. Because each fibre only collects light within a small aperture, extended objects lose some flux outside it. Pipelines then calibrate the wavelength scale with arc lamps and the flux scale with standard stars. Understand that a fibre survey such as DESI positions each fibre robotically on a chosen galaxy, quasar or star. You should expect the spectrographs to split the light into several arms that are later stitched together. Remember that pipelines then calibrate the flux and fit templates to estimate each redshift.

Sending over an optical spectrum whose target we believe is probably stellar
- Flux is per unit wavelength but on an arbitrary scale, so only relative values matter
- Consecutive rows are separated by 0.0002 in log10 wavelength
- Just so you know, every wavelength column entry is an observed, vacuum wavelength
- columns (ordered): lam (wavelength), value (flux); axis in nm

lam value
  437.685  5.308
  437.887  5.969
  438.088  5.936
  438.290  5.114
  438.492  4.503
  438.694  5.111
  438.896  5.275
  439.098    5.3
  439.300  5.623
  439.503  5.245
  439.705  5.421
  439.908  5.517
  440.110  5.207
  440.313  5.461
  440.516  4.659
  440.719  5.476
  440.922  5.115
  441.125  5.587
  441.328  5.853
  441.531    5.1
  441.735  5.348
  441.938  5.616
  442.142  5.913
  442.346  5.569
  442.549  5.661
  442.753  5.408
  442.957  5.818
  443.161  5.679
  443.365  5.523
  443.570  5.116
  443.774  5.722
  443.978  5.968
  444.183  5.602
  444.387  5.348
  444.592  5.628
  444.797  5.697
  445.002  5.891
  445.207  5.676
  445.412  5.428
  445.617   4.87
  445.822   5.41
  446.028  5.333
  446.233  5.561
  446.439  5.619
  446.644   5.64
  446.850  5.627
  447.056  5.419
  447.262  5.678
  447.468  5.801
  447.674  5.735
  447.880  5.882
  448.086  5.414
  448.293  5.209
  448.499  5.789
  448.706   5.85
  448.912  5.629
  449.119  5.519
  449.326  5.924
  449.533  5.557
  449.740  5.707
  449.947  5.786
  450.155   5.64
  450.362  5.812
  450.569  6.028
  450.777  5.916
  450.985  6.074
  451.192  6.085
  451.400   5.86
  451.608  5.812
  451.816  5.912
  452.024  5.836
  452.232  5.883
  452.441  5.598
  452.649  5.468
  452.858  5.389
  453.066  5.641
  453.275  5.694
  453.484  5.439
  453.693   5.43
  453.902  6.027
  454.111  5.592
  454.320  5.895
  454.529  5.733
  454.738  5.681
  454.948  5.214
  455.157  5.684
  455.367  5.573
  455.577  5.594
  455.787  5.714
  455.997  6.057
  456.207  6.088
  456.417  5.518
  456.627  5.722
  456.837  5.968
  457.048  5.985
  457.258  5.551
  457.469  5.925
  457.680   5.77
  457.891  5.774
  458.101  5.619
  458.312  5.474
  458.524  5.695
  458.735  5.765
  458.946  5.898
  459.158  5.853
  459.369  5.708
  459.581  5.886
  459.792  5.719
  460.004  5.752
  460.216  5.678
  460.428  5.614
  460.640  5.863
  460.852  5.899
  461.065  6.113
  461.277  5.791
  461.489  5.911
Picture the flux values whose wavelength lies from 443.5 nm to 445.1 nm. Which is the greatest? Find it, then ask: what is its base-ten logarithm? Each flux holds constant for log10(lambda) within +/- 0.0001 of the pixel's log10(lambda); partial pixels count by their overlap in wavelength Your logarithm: 0.7758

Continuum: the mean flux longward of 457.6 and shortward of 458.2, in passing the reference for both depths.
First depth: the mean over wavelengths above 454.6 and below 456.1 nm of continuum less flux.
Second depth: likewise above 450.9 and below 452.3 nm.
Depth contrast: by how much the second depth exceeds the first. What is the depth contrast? -0.28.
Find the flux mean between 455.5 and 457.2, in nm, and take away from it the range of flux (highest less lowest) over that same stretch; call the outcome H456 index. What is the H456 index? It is 5.26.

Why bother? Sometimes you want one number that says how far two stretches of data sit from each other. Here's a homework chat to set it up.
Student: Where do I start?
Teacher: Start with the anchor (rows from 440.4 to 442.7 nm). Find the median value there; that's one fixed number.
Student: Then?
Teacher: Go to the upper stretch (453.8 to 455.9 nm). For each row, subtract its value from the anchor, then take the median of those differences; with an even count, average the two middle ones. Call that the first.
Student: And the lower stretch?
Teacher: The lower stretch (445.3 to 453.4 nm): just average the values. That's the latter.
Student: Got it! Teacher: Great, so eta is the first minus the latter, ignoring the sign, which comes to 5.78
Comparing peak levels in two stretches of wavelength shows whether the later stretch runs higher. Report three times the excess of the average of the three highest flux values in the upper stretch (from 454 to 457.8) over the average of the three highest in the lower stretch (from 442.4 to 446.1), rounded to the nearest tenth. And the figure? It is 0.5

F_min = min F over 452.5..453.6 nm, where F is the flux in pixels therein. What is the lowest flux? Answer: 5.389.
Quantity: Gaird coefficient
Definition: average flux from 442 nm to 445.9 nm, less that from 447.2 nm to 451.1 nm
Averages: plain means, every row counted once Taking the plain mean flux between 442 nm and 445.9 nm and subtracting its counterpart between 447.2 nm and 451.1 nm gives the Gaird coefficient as -0.16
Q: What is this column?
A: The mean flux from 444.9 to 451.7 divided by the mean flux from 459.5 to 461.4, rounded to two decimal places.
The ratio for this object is 0.98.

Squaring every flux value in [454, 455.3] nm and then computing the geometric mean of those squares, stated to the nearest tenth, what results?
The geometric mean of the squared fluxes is 31.7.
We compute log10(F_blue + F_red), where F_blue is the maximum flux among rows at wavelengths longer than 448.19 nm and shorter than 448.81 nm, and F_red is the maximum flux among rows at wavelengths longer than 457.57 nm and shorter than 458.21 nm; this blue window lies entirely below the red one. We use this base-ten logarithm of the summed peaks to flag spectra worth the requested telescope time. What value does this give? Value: 1.065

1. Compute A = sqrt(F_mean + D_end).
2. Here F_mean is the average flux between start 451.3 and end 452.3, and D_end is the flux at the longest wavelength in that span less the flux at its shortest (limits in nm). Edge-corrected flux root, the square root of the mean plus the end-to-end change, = 2.43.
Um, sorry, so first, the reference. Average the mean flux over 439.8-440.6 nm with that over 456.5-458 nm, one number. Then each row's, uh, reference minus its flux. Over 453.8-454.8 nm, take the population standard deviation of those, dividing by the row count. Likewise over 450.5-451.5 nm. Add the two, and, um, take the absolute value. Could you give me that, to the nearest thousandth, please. 0.245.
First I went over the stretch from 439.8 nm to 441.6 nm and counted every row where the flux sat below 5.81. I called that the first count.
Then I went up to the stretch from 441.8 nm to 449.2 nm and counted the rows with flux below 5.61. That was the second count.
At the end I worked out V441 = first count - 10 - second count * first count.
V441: -122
